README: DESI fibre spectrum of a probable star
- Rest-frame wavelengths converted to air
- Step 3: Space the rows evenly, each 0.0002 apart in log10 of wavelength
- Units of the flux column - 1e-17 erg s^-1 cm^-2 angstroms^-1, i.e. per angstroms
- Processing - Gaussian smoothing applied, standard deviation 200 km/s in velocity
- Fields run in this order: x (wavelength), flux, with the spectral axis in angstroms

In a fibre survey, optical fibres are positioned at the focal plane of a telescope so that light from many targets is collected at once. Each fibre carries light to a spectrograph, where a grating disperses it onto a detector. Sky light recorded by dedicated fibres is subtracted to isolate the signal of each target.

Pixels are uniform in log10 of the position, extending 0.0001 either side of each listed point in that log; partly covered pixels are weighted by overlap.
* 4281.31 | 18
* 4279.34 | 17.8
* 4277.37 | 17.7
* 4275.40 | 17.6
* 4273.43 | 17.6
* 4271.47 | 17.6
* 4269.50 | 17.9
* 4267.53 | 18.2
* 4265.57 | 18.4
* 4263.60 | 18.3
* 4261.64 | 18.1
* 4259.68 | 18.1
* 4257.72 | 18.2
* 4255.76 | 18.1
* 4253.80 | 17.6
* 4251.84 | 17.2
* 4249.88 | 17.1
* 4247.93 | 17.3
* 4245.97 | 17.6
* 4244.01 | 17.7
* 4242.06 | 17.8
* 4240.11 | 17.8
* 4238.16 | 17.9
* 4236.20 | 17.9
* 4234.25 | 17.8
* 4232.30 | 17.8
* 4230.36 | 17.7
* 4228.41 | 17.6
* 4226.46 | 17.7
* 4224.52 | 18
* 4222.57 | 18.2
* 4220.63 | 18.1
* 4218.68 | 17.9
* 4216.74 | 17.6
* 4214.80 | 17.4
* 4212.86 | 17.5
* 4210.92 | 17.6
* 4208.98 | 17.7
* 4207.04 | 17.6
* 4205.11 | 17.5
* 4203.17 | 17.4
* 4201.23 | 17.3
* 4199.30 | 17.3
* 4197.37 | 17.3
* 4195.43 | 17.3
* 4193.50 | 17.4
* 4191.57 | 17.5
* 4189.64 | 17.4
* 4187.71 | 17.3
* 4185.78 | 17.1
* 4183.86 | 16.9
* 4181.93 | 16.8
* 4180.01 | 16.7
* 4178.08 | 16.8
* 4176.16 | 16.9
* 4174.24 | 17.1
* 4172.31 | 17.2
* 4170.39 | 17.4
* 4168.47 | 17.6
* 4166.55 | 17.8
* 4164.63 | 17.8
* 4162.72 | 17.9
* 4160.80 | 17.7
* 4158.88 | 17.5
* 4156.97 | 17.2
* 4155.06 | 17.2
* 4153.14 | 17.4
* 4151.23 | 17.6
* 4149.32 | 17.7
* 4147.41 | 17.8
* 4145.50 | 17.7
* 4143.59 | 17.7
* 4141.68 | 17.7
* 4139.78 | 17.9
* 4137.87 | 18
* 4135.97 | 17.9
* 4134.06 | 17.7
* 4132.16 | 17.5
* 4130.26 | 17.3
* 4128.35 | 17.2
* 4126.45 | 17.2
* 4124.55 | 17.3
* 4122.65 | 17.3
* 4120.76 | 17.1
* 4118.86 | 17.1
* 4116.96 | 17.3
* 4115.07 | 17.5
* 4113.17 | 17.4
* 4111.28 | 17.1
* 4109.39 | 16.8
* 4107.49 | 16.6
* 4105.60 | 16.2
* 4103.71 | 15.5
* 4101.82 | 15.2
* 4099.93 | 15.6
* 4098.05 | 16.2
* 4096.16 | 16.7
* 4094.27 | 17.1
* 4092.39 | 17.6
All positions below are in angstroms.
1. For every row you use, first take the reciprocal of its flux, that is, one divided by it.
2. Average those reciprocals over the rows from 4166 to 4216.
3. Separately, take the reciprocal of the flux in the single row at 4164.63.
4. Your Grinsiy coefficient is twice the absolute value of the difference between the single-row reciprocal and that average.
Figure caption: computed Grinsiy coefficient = 0.0033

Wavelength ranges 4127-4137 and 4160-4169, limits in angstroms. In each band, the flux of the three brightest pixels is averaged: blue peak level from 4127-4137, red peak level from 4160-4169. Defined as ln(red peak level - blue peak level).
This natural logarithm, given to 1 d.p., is -2.0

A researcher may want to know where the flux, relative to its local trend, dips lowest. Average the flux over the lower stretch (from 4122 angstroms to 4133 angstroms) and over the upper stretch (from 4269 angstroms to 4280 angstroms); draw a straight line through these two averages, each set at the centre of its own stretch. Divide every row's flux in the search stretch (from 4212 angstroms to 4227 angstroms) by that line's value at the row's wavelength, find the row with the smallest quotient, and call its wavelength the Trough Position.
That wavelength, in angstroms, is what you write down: 4214.80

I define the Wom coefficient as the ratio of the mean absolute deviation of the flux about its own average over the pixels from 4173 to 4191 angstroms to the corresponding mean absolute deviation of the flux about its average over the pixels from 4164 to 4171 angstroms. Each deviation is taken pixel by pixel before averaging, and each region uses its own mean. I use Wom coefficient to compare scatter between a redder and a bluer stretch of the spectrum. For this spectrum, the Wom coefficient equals 1.3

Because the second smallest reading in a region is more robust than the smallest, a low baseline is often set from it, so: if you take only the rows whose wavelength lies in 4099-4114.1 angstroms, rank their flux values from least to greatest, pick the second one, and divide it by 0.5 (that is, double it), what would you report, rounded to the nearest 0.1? 31.0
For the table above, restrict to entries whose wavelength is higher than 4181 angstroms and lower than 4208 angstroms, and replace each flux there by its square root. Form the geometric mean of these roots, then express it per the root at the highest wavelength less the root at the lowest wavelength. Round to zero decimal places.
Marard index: 43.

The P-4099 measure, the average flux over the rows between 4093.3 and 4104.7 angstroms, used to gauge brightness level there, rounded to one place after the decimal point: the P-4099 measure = 16.1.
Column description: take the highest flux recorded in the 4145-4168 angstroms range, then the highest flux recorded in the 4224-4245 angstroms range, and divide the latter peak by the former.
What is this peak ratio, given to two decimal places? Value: 1.01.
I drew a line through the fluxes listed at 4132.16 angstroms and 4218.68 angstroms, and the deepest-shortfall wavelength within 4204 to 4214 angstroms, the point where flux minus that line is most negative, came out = 4212.86 angstroms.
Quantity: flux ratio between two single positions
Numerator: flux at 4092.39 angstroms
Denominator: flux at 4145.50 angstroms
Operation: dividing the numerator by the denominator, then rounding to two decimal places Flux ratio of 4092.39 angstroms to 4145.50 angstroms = 0.99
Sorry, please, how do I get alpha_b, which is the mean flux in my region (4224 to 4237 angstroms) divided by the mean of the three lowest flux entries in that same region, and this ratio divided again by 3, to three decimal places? 0.336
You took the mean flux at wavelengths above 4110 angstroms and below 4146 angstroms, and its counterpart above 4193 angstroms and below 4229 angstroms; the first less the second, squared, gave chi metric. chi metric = 0.02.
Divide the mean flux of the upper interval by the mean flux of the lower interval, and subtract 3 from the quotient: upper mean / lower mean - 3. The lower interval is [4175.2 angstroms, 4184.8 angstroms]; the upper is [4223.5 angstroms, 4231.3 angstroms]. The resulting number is -1.945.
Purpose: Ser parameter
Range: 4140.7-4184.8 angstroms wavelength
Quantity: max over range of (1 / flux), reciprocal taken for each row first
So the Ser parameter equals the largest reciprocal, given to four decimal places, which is 0.0599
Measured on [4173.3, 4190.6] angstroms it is 0.0599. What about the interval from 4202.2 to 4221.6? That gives 0.0575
